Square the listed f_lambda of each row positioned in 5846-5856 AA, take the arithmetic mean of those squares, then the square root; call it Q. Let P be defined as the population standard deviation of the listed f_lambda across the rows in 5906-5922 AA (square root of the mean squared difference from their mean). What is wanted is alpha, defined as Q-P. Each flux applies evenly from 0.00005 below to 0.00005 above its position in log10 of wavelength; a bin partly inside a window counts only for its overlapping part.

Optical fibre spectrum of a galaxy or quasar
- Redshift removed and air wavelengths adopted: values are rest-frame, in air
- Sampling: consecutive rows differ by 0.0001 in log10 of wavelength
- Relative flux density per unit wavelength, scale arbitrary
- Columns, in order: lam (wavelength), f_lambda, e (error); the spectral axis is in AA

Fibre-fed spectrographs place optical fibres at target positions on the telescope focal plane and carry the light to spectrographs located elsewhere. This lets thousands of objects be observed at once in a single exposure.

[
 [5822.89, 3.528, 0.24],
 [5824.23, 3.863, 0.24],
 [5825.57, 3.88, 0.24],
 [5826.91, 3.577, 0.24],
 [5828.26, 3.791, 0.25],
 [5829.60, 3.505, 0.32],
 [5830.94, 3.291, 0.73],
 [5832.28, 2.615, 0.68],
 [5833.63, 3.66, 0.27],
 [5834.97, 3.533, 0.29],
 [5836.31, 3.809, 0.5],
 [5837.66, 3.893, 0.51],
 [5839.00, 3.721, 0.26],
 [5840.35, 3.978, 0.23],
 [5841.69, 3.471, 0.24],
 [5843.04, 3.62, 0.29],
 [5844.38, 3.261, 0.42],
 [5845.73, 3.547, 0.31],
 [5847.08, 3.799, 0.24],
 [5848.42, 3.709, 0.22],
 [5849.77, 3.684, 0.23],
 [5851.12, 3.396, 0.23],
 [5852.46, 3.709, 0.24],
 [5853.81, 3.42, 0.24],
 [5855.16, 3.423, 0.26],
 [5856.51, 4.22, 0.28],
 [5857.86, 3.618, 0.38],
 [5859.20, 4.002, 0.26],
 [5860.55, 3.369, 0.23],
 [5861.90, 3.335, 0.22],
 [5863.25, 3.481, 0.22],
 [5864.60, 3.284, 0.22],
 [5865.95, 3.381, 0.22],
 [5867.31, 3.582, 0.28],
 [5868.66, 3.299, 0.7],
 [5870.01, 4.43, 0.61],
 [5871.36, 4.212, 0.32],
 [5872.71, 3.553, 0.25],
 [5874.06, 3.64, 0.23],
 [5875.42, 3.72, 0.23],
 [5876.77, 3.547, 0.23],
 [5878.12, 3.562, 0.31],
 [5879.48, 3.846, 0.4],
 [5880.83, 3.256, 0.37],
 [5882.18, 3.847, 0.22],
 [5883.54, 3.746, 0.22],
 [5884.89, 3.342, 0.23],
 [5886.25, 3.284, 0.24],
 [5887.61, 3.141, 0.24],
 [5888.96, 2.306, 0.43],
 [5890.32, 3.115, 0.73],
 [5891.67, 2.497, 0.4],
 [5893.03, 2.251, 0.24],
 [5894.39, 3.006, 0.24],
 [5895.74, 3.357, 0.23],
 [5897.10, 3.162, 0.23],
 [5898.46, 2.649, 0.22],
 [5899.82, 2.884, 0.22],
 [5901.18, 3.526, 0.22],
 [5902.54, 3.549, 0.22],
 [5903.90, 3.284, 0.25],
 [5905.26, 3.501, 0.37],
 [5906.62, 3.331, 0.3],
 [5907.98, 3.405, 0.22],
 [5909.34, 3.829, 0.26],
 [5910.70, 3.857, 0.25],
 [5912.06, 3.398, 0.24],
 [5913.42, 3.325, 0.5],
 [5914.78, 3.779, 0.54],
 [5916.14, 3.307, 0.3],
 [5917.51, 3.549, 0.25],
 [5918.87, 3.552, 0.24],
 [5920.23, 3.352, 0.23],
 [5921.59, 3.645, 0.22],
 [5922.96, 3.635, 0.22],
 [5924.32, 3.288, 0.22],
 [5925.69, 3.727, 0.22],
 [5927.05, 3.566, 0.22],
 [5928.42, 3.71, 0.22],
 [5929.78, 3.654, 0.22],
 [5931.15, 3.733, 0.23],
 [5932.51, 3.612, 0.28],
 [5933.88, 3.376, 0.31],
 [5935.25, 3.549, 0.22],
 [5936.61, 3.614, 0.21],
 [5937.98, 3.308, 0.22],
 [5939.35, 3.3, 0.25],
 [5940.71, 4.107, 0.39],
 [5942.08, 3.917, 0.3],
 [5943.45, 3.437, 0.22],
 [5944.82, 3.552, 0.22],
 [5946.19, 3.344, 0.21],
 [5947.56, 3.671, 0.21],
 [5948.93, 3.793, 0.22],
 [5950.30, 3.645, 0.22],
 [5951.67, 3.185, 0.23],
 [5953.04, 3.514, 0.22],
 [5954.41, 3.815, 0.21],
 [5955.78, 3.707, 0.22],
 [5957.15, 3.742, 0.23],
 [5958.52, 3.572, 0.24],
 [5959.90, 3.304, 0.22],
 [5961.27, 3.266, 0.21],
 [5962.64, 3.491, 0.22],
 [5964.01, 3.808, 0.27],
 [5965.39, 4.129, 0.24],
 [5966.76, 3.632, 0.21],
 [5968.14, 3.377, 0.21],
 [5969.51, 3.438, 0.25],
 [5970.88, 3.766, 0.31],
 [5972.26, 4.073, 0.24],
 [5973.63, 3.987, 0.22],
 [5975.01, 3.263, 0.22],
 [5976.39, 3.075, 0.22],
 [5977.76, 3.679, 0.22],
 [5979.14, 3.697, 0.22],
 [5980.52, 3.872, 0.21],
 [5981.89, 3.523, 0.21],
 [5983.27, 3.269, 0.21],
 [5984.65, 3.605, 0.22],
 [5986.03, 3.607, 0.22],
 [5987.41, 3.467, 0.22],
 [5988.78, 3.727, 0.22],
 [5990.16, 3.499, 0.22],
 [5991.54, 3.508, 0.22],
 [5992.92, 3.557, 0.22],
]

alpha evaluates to 3.40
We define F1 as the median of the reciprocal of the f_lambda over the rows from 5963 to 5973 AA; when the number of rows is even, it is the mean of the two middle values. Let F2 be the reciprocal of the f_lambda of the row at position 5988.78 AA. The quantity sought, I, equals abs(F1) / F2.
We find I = 0.99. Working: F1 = 0.266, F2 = 0.268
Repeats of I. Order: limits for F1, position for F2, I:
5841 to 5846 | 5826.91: 1.02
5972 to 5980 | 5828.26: 1.03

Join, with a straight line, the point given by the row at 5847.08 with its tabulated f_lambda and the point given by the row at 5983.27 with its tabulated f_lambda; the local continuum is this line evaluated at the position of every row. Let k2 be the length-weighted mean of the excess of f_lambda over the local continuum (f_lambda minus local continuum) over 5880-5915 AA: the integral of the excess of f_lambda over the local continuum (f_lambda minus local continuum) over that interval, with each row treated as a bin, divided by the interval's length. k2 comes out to -0.35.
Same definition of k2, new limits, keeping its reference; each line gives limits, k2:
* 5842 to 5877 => -0.13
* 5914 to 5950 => 0.11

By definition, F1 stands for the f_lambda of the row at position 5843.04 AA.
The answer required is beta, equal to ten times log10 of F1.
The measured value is 5.59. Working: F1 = 3.62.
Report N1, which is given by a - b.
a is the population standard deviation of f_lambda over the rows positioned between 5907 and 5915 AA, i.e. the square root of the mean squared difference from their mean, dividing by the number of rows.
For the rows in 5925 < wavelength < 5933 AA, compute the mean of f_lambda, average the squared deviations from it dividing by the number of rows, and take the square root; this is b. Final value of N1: 0.16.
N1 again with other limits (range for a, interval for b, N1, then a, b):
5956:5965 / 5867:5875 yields -0.20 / 0.20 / 0.40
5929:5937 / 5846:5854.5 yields -0.04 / 0.11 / 0.15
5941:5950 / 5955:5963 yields 0.02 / 0.20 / 0.18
